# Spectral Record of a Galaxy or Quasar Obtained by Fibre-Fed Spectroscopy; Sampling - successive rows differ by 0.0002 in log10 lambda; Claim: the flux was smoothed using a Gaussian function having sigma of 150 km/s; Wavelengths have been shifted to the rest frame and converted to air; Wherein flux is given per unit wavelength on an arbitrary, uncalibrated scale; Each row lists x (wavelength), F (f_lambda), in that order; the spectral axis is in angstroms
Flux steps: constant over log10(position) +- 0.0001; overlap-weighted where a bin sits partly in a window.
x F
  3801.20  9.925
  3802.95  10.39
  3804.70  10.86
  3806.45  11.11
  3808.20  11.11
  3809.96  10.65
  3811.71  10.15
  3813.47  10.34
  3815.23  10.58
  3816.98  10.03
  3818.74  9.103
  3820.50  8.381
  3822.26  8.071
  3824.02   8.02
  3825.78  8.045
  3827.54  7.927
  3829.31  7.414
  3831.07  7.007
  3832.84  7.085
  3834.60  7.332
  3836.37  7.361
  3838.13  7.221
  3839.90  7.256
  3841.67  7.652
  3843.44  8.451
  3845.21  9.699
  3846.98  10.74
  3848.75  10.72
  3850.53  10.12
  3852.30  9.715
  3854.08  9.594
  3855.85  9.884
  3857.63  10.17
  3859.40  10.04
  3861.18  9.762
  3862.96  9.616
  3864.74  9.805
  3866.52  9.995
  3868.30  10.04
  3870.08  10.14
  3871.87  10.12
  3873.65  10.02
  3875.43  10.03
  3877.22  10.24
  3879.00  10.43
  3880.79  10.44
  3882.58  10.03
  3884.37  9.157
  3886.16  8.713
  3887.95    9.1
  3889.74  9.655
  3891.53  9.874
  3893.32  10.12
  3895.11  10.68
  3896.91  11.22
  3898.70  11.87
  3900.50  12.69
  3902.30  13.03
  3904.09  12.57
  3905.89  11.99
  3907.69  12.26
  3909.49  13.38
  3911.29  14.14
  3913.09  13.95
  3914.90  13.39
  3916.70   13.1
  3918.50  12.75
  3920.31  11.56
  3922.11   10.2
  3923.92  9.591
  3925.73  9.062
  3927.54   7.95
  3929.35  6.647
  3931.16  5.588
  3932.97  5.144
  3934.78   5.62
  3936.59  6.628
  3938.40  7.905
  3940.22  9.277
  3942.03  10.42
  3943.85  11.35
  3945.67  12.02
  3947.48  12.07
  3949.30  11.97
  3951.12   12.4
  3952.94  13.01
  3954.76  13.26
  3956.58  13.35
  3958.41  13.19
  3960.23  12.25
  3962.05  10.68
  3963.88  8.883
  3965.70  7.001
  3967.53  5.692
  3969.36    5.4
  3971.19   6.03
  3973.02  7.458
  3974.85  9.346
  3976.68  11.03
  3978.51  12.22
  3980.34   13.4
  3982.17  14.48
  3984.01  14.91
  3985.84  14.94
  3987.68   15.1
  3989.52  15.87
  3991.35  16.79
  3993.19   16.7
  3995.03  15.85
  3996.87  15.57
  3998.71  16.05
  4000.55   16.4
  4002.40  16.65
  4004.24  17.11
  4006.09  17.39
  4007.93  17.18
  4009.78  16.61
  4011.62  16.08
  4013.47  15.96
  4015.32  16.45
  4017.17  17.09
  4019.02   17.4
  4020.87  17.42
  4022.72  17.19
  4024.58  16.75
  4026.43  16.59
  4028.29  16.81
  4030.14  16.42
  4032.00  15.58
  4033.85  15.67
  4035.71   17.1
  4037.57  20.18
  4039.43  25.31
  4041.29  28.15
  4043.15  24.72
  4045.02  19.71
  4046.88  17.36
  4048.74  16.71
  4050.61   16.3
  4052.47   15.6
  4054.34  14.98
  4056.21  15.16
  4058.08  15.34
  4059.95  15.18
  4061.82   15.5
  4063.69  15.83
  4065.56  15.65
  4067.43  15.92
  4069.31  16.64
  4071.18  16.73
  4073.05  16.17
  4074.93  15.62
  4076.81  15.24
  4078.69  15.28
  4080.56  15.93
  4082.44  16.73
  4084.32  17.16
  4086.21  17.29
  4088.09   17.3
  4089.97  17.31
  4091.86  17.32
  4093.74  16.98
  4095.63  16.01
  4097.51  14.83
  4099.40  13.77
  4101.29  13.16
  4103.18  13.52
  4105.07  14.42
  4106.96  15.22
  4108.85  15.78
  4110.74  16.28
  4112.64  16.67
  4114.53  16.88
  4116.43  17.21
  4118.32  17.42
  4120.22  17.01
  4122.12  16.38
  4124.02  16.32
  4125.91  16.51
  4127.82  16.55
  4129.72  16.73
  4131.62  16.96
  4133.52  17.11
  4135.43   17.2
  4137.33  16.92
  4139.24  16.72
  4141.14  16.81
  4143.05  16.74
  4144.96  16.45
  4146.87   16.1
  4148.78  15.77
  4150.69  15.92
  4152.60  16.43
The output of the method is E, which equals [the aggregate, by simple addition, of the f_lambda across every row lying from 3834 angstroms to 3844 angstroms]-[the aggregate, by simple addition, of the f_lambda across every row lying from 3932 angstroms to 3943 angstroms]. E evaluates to 0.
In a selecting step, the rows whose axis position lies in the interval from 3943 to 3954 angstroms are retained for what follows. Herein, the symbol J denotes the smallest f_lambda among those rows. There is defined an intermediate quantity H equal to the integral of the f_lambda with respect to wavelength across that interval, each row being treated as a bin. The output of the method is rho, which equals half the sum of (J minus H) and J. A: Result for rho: -56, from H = 134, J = 11.35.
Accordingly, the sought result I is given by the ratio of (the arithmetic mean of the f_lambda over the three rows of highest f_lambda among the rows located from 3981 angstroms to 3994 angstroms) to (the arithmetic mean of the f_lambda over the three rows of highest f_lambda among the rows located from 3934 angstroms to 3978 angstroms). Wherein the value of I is 1.24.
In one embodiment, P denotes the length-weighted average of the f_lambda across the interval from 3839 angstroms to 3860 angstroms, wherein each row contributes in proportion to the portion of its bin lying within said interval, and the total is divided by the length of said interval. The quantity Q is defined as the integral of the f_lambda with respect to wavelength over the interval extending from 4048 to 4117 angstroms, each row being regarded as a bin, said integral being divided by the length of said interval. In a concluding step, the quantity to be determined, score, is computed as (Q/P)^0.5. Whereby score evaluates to 1.3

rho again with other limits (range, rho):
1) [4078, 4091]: -94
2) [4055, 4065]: -62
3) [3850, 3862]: -50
